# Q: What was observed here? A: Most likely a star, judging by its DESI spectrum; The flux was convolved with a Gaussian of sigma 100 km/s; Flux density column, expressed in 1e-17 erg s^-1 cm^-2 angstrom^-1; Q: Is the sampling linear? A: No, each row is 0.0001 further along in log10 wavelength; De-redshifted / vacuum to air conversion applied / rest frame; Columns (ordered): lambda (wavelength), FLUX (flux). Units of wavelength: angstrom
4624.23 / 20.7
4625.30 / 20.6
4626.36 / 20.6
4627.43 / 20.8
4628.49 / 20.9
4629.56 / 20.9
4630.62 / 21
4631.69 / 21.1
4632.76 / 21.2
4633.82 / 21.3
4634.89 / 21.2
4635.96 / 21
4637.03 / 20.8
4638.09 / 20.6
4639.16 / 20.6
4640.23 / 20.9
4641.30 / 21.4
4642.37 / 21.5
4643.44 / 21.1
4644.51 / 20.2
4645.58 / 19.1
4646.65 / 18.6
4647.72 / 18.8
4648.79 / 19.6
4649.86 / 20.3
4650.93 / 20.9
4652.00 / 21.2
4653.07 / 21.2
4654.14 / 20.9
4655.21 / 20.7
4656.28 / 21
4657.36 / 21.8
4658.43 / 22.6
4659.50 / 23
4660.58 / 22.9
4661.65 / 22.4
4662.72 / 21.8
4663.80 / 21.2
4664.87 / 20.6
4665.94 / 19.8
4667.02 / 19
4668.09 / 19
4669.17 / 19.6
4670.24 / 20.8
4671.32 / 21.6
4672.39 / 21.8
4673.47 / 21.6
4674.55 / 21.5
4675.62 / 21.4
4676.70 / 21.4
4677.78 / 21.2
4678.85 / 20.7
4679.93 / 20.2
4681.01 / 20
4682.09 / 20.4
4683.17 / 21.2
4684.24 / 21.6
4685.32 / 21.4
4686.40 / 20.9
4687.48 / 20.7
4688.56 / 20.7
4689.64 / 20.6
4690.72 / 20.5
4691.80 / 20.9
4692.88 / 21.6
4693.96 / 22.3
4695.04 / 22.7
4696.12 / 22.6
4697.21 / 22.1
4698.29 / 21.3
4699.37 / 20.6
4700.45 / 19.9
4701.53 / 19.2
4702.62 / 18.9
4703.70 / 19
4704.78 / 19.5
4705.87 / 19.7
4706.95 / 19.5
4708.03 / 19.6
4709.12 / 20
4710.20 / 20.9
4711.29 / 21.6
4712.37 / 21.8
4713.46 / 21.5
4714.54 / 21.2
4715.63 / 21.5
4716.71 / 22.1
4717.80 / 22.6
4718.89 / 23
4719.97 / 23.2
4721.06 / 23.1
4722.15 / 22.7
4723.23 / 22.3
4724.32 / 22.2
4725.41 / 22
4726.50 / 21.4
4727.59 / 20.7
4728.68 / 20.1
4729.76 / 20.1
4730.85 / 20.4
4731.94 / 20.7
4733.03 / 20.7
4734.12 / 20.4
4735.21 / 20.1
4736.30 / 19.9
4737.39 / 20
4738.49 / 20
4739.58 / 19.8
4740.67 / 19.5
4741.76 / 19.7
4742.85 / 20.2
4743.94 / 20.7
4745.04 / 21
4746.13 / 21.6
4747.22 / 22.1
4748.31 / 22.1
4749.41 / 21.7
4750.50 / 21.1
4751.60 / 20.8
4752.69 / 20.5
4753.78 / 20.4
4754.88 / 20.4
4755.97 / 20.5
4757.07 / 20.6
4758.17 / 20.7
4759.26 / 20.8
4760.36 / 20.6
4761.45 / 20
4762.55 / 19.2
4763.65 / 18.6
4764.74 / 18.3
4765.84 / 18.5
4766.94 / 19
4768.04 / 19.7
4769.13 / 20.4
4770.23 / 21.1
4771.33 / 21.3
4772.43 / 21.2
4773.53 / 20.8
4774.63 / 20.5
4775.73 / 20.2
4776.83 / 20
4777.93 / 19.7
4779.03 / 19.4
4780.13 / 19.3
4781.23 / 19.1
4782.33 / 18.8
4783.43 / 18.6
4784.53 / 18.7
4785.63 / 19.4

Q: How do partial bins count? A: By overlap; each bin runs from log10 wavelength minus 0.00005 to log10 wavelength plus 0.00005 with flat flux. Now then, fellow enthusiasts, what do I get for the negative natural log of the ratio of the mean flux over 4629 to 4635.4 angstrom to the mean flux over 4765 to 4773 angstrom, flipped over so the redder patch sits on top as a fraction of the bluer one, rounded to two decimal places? 0.05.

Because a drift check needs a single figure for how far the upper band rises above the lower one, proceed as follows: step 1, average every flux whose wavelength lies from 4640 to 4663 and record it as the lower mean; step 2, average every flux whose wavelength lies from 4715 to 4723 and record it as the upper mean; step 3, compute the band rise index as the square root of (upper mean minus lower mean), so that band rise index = 1.3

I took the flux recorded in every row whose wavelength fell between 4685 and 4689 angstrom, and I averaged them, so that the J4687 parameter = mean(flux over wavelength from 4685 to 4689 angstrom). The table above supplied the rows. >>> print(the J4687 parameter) 20.9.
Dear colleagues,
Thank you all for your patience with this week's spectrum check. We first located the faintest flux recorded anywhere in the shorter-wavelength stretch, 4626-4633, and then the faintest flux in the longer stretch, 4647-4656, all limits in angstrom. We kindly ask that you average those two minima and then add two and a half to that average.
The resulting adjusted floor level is 22.2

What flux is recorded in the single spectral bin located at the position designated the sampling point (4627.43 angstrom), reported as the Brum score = 20.8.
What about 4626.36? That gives 20.6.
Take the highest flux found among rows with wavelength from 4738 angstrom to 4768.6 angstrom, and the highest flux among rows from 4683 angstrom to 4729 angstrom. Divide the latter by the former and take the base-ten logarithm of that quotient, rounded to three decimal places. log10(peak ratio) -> 0.021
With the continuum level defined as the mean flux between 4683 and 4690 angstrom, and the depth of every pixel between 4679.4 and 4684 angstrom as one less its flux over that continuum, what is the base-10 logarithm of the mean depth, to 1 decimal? -1.6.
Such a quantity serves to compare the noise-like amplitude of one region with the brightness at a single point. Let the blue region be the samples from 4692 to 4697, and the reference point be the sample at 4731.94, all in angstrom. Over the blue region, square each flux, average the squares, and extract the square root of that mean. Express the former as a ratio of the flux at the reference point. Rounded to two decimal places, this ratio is 1.08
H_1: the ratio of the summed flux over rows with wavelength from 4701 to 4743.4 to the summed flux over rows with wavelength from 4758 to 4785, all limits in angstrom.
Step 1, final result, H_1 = 1.6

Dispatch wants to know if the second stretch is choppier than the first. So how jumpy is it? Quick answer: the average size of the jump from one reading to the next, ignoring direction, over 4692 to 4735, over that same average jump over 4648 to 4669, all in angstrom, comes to 0.83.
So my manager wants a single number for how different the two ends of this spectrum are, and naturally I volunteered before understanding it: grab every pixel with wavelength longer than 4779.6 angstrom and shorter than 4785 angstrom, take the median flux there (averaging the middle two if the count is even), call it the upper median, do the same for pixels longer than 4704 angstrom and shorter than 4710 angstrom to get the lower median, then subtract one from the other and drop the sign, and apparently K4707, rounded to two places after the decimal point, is 0.80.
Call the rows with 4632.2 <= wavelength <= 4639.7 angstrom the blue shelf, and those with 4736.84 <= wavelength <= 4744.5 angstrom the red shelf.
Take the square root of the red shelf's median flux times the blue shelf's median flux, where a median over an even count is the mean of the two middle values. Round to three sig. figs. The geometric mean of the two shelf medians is 20.5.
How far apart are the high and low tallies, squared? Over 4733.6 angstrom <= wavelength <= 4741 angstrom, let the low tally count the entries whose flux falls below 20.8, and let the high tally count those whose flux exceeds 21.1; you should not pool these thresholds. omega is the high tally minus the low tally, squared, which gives 49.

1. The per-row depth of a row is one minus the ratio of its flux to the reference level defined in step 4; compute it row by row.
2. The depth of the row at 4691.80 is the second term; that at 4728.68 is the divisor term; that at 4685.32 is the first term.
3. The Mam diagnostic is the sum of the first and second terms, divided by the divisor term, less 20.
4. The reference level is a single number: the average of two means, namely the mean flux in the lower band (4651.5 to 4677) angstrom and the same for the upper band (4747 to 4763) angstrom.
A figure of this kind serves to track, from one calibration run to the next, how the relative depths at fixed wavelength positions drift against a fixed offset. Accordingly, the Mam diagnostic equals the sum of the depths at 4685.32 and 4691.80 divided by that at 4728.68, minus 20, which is -20.4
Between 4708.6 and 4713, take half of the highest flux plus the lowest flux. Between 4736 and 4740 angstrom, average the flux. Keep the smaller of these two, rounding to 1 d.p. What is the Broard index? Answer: 19.9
